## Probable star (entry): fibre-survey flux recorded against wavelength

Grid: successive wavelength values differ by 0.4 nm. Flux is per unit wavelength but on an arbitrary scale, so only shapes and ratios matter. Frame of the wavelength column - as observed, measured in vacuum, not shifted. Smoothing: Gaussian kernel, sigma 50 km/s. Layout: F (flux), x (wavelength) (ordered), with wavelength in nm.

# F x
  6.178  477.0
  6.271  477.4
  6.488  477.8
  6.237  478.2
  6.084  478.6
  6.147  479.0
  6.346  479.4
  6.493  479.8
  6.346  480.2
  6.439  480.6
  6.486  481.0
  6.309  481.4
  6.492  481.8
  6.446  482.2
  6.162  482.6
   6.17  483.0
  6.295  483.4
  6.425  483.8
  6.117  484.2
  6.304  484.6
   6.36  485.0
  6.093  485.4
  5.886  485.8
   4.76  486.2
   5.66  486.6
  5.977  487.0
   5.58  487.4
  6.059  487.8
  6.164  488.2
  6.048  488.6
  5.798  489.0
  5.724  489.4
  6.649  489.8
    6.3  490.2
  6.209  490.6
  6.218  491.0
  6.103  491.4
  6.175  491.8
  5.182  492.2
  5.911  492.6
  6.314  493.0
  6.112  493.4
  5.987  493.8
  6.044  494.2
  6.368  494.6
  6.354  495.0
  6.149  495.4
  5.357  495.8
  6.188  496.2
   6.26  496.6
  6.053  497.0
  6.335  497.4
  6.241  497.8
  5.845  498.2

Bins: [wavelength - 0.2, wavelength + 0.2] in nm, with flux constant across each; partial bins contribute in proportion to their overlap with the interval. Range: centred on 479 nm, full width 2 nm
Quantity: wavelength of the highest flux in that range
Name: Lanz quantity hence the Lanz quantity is 479.8 nm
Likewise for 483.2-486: 483.8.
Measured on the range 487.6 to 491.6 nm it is 489.8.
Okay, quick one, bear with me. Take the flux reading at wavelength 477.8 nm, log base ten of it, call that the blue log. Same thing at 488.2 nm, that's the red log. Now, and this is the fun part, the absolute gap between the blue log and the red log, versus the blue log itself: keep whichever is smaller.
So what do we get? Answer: 0.022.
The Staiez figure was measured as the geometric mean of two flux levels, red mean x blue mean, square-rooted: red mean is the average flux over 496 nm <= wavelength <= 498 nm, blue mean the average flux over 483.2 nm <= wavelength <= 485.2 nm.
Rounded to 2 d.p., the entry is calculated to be 6.26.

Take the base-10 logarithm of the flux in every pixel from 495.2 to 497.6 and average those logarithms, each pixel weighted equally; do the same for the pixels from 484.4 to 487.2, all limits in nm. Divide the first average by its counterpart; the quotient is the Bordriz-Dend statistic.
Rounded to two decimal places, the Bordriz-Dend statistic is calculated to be 1.02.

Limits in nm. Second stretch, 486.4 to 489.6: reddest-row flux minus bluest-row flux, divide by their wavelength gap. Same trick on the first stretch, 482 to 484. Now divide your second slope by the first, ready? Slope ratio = -1.7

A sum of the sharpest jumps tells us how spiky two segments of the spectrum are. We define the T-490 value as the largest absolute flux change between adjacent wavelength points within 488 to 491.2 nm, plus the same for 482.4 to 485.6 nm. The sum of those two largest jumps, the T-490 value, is 1.2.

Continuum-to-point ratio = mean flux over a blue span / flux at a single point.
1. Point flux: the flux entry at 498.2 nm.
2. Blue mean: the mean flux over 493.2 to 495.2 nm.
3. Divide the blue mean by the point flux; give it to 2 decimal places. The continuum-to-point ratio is 1.06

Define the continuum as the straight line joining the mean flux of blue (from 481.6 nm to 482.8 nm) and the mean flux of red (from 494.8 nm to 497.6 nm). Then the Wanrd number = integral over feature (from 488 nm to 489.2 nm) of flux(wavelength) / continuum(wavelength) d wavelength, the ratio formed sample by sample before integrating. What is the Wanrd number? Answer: 1.15 nm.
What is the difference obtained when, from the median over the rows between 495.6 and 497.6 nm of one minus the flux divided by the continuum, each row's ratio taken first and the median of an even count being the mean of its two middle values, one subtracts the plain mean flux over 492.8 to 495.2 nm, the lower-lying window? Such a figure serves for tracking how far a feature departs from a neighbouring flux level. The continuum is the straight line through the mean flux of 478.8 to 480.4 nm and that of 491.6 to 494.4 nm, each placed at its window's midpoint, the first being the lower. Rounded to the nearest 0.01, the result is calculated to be -6.25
